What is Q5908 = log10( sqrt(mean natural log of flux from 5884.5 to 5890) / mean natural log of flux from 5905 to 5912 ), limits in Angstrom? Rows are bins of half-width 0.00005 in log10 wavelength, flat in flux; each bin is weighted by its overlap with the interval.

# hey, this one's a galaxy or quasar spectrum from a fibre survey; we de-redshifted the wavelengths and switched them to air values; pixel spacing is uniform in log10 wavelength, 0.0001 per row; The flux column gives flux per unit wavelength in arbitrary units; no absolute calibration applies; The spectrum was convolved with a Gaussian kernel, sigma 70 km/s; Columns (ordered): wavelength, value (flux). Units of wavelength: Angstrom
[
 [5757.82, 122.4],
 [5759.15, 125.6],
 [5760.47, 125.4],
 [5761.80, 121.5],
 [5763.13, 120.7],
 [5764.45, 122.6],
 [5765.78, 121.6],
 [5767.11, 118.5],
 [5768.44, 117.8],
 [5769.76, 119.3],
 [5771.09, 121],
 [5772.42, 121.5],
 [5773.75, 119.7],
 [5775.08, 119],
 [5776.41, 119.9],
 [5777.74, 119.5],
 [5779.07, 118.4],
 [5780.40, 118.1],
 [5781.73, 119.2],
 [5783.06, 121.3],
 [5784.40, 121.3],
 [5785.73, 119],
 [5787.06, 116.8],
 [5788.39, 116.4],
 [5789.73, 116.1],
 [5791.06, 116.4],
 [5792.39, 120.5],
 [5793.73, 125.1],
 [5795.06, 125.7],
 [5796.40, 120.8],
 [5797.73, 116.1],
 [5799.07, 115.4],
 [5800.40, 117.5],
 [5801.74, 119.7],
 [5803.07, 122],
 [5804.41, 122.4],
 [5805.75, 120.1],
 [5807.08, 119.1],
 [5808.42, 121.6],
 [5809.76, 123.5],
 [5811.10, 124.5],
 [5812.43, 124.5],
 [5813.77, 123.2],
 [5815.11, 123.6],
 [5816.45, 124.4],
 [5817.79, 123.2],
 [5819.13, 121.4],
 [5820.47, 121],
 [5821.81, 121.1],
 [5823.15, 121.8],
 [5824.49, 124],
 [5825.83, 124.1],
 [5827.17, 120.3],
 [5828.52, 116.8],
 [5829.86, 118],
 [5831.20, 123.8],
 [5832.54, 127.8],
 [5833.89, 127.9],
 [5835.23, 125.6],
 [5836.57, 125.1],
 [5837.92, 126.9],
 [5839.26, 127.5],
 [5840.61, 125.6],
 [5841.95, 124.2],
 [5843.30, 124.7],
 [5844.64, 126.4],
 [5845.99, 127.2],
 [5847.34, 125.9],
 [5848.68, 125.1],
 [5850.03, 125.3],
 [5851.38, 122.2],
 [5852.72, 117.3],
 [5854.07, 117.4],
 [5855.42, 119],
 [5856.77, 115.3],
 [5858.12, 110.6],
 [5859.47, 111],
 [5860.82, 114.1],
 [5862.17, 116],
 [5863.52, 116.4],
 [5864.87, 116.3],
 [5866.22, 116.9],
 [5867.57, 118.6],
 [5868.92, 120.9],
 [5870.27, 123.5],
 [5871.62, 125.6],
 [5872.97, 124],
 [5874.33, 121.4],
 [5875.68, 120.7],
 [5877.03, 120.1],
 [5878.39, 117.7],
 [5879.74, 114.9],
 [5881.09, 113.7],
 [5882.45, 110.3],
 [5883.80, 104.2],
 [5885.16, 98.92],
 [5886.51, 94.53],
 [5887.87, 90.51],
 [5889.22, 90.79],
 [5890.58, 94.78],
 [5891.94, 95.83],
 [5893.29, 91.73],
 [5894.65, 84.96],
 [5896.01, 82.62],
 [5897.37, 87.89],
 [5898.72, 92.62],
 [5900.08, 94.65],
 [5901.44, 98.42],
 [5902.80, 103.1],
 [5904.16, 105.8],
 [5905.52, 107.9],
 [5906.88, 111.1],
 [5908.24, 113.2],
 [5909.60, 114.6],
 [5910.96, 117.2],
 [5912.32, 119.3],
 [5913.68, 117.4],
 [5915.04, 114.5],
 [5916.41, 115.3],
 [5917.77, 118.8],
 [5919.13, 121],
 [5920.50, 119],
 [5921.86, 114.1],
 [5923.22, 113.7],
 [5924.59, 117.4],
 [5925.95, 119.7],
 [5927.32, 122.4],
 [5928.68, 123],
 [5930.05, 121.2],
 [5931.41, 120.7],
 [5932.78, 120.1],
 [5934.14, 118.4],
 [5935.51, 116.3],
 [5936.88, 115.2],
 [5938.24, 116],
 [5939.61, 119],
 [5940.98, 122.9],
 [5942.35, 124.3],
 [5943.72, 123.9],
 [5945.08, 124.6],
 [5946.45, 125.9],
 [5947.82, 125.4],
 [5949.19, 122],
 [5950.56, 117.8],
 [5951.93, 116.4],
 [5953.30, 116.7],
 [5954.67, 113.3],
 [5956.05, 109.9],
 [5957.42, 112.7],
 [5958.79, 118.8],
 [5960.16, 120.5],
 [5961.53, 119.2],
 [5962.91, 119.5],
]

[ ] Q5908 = -0.346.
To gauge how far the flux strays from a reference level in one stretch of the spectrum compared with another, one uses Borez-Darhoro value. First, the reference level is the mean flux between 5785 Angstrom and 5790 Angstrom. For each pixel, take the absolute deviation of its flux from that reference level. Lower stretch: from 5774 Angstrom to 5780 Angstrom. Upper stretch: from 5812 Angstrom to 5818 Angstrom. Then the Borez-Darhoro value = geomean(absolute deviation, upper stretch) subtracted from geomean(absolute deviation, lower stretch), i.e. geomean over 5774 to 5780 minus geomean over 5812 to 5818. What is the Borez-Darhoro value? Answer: -4.6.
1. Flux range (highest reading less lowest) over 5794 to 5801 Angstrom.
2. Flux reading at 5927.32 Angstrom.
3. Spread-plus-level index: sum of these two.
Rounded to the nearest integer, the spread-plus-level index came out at 133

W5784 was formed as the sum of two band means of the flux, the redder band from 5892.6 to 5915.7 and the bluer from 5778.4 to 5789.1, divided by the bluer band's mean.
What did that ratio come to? 1.87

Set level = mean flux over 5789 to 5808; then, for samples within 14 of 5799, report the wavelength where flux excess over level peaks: 5795.06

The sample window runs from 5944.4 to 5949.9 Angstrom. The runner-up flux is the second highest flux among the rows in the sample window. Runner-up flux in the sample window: 125.4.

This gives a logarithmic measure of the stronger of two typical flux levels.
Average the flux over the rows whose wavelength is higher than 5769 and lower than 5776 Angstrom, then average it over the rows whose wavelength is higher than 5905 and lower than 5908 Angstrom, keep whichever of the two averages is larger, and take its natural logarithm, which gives 4.79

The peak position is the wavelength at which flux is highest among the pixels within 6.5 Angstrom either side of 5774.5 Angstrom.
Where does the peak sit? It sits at 5772.42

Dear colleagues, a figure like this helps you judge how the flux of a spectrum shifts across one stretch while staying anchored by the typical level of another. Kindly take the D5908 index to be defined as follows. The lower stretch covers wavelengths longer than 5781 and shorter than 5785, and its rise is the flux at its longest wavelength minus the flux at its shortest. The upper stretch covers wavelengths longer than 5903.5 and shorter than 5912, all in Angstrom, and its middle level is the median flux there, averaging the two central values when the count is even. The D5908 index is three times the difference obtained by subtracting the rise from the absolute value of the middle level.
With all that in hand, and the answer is 330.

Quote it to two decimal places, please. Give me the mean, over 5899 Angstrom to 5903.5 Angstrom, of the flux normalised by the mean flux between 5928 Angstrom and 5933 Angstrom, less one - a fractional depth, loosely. -0.19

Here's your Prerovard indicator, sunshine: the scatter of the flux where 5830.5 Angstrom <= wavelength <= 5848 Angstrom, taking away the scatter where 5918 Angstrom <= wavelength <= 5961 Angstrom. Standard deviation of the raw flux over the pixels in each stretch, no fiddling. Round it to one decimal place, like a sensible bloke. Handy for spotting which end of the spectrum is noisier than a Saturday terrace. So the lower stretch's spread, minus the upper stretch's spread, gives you -2.7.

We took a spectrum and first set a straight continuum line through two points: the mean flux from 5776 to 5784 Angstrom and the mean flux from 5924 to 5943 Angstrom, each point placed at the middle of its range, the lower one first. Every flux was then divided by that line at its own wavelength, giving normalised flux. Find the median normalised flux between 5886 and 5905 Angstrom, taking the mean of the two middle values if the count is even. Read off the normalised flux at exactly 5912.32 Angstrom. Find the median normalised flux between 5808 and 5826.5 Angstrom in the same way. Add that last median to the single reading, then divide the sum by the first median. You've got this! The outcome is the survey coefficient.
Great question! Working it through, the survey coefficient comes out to 2.59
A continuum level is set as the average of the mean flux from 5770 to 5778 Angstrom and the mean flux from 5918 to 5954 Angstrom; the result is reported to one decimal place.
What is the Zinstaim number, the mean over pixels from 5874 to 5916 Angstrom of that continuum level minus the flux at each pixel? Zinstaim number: 15.3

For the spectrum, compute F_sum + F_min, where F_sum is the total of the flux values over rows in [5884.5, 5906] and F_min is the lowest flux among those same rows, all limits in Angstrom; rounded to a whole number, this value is 1598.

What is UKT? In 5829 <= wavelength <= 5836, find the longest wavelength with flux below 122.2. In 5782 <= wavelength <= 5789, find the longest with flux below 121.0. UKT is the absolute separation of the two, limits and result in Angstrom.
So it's 41.5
